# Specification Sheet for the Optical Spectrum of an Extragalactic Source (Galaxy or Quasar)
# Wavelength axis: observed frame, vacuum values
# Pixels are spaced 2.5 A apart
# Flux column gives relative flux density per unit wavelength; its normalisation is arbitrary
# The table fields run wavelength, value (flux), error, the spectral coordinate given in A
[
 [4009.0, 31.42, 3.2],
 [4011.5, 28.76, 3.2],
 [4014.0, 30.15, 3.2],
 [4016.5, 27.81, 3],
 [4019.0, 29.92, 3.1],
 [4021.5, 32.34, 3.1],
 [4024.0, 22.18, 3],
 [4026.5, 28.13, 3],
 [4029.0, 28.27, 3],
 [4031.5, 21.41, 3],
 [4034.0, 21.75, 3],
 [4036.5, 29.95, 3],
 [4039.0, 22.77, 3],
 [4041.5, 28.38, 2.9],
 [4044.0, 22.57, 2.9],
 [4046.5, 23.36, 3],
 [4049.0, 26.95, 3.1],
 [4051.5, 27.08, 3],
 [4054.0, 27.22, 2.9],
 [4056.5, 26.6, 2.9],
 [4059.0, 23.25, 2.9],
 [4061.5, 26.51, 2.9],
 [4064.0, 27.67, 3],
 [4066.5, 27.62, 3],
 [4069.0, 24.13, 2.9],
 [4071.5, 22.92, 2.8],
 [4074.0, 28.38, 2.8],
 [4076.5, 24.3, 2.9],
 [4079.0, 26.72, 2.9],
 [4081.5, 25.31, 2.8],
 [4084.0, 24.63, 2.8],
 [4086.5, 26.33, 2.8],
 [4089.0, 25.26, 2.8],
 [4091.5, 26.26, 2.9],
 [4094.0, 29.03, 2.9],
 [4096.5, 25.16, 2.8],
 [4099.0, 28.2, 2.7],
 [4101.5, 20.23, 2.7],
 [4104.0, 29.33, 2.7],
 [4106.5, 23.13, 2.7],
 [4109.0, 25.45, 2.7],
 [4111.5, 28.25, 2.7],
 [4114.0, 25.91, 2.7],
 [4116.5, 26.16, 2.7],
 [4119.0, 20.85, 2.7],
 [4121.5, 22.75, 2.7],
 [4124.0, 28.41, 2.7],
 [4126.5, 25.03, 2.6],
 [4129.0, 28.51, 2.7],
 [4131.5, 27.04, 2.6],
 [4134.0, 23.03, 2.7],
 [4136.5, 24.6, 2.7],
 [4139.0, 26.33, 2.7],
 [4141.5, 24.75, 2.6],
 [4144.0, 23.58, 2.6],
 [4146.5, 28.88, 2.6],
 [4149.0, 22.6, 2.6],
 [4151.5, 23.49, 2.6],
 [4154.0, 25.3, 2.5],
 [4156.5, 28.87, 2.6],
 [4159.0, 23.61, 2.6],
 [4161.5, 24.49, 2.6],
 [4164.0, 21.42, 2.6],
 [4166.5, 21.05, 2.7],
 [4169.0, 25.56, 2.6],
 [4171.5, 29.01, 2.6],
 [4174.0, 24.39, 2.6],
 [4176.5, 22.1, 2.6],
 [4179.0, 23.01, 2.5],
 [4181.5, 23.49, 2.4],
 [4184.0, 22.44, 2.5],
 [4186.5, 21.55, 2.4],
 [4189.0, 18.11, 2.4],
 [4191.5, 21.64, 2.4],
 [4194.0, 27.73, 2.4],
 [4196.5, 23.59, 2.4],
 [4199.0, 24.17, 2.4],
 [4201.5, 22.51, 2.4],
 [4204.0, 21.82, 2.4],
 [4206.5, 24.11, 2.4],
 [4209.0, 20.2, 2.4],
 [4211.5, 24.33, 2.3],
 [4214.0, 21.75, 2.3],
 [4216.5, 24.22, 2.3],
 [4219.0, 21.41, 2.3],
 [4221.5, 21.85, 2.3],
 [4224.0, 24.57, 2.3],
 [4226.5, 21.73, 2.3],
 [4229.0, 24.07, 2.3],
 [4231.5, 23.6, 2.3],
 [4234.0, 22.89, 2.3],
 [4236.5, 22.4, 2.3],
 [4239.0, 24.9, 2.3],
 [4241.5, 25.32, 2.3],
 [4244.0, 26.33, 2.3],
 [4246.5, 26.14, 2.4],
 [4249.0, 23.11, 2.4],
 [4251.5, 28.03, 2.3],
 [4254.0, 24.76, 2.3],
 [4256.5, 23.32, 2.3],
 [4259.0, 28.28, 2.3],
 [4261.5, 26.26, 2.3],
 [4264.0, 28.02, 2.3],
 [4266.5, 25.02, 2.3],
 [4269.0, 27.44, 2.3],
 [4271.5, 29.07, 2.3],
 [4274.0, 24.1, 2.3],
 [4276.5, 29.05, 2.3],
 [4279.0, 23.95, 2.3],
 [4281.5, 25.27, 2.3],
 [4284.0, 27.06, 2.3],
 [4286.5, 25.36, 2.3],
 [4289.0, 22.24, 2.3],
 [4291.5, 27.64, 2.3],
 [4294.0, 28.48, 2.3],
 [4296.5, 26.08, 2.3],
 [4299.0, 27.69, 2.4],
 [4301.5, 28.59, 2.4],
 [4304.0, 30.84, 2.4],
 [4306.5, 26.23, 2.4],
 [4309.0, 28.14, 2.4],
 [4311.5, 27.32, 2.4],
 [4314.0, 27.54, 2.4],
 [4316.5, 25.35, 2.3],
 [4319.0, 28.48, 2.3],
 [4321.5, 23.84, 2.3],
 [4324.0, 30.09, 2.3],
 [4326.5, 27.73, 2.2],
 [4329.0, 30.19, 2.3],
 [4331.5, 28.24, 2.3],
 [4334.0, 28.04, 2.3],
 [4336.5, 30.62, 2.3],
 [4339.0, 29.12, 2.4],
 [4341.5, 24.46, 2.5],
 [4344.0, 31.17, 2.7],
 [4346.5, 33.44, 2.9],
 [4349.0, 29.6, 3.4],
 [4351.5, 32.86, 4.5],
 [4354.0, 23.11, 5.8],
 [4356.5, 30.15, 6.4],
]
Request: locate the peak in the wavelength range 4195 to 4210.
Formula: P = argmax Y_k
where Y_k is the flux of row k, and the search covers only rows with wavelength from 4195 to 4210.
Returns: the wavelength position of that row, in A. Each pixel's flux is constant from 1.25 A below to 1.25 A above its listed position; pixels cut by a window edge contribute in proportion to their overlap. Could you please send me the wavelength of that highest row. 4199.0 A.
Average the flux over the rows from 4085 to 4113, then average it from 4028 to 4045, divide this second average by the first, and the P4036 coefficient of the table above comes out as 0.960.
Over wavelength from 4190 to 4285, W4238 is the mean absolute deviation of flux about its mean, 1.9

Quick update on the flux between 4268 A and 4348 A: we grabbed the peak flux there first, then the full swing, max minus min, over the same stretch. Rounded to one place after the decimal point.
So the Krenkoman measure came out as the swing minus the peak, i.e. -22.2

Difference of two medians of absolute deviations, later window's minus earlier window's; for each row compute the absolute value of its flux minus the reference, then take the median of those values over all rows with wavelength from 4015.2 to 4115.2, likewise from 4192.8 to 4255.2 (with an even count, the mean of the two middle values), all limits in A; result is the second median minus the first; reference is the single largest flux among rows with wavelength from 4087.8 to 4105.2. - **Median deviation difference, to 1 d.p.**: 2.3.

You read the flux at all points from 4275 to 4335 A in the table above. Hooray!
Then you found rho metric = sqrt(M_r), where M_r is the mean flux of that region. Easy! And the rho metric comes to 5.22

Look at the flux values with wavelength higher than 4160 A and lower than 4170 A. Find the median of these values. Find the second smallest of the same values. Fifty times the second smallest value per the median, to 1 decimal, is 46.7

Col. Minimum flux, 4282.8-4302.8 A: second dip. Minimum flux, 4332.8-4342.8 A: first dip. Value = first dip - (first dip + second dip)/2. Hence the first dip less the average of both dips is 1.11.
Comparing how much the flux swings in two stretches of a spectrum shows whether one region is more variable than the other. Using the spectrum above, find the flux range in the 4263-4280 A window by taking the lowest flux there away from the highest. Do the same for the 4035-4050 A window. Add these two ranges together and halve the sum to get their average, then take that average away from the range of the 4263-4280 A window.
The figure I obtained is -1.1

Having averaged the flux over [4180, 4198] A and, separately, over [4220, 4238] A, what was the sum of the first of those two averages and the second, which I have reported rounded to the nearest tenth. 45.7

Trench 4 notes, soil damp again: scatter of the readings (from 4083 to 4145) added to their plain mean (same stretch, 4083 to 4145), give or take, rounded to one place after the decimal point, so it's 27.9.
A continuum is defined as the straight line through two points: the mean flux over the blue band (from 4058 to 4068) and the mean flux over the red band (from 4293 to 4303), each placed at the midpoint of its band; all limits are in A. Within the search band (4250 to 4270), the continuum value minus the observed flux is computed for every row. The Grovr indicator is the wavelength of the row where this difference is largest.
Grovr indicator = 4256.5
